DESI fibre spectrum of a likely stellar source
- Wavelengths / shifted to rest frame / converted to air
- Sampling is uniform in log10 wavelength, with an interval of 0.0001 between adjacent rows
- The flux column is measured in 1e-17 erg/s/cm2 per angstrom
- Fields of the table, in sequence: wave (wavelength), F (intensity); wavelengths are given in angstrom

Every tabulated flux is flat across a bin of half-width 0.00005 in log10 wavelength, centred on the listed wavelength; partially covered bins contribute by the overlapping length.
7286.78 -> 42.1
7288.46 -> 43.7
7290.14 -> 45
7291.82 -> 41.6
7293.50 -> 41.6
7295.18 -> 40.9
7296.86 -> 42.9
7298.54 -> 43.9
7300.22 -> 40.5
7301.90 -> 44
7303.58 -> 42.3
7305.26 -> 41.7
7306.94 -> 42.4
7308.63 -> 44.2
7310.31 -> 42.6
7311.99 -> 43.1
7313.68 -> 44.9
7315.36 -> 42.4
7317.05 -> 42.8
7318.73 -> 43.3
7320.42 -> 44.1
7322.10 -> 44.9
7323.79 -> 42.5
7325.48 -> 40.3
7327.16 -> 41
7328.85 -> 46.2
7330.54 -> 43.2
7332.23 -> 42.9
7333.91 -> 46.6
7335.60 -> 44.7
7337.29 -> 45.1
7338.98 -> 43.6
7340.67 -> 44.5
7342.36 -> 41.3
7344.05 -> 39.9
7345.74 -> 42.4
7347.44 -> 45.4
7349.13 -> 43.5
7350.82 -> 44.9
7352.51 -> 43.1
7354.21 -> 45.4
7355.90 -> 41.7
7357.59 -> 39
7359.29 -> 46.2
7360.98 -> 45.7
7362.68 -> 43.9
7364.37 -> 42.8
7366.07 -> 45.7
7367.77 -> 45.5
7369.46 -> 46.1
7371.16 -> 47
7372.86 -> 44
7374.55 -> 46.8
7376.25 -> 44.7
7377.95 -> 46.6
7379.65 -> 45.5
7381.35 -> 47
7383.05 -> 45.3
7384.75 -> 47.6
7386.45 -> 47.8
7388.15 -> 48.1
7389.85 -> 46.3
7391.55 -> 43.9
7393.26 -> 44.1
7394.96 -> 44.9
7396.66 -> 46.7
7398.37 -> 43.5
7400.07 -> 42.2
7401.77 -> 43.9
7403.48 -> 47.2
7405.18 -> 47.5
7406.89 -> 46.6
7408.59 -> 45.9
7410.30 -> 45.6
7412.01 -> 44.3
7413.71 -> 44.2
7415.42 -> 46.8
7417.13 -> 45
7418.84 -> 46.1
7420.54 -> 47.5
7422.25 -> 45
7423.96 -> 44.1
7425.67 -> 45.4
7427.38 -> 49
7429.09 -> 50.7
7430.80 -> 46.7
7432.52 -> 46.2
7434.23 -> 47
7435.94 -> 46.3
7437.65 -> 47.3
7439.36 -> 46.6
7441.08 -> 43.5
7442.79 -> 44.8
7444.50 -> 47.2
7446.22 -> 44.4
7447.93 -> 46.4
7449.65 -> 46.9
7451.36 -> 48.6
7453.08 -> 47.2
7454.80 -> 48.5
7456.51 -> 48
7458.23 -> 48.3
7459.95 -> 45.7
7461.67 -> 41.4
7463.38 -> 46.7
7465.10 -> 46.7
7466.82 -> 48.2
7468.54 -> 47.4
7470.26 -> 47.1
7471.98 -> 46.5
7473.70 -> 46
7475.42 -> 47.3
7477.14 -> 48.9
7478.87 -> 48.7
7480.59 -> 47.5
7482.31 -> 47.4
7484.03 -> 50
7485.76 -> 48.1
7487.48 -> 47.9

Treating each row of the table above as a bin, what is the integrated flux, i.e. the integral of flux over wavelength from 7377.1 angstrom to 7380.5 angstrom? 156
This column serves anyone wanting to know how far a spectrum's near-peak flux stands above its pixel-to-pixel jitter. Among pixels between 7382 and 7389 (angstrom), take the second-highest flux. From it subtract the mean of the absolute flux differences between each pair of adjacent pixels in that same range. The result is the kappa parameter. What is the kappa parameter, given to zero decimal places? 47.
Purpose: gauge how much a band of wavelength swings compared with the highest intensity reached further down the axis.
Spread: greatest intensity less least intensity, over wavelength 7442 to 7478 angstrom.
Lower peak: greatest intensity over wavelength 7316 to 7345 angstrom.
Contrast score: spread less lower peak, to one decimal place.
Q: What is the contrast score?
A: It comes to -39.1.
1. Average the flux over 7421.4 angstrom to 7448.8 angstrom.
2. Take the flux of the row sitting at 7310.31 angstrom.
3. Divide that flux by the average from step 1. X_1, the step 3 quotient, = 0.92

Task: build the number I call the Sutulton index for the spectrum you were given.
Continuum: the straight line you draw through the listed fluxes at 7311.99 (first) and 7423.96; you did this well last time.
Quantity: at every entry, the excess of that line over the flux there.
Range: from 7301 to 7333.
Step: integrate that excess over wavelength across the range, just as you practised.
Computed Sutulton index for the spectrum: 2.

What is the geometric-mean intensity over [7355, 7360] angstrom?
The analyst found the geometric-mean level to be 42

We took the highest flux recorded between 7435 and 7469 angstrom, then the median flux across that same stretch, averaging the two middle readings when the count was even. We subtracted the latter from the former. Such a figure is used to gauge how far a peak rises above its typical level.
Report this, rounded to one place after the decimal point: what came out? 1.8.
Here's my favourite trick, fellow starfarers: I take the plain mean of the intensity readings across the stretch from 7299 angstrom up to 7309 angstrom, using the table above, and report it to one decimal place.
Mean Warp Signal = 42.5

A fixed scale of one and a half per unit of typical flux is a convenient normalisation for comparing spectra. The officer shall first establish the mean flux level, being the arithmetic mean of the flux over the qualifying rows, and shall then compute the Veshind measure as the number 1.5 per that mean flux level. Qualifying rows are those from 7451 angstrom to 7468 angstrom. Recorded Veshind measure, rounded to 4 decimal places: 0.0320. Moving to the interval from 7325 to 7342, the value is 0.0342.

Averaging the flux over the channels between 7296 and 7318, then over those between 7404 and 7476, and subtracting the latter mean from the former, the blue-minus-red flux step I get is -3.5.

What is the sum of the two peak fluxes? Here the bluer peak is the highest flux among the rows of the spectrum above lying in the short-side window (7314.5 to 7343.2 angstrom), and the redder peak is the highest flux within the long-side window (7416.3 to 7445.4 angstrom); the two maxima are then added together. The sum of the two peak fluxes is 97.3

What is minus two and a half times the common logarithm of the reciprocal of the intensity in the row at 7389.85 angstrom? 4.16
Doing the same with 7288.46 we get 4.10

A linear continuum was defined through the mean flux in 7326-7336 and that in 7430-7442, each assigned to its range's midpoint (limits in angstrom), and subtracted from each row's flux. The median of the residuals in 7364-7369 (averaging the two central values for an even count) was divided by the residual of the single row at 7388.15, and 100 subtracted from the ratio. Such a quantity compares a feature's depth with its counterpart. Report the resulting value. -100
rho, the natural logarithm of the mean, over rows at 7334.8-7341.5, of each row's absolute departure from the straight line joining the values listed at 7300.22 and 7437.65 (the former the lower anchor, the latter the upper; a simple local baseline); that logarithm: 0.74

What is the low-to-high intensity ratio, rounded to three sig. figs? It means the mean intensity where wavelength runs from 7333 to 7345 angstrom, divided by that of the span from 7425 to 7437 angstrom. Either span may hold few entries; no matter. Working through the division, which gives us 0.923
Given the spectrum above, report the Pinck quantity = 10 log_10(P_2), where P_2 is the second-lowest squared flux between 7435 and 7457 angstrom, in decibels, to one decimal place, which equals 32.9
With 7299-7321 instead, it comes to 32.4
